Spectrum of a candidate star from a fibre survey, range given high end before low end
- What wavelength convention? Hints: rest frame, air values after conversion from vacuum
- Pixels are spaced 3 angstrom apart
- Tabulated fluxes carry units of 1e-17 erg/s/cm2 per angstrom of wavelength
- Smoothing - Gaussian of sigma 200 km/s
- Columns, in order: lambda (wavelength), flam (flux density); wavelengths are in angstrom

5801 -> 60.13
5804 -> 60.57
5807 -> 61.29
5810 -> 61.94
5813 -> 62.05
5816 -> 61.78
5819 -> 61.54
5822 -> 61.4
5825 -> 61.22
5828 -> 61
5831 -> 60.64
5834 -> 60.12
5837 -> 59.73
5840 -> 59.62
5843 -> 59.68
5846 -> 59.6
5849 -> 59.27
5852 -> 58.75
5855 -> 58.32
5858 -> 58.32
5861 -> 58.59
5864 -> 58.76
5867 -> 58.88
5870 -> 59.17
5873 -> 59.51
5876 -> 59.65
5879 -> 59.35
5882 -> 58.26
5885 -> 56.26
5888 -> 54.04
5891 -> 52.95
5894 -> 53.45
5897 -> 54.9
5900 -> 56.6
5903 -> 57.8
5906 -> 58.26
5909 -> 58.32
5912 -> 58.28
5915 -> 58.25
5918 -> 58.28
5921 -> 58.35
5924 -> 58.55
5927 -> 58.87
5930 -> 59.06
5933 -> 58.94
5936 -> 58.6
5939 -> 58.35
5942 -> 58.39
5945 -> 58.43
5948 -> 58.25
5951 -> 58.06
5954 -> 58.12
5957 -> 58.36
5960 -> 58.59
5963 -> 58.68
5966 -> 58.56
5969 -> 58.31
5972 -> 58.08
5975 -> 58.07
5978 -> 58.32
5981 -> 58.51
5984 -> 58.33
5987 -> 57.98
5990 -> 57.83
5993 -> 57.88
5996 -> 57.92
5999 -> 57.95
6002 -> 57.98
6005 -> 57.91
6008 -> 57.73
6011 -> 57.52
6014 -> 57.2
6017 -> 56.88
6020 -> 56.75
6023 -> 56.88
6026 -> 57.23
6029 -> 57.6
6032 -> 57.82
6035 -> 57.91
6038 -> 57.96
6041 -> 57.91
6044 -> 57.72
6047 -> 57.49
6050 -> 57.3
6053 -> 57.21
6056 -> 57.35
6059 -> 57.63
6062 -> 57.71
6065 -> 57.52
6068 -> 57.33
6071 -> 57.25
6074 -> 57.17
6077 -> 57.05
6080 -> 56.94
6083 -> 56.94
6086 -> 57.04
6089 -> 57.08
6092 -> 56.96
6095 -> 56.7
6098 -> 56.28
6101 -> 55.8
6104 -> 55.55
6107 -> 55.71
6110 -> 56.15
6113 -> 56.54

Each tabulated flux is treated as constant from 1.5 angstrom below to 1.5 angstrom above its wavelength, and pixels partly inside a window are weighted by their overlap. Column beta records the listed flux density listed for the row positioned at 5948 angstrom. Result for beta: 58.25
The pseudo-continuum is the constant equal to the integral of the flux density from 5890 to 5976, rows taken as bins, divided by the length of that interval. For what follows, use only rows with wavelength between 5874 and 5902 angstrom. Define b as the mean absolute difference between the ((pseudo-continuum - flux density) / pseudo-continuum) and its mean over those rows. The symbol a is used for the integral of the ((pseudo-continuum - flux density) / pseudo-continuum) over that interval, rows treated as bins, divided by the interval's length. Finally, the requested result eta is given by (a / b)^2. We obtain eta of 1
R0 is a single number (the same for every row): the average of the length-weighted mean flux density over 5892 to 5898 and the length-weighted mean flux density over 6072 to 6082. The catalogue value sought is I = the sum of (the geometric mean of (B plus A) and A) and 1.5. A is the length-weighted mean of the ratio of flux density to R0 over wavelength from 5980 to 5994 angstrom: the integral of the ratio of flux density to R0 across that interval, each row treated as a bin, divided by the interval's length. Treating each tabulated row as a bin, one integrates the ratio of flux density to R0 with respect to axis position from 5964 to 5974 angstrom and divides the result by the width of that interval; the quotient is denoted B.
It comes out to 2.98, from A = 1.05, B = 1.05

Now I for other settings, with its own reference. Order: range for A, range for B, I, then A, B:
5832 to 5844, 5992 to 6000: 3.01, 1.08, 1.04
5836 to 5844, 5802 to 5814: 3.03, 1.07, 1.11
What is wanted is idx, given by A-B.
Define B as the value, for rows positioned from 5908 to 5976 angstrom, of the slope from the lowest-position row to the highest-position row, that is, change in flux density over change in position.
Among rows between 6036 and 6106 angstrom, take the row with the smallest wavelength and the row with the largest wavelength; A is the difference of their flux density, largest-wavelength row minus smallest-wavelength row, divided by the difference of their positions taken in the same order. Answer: -0.033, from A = -0.0365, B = -0.004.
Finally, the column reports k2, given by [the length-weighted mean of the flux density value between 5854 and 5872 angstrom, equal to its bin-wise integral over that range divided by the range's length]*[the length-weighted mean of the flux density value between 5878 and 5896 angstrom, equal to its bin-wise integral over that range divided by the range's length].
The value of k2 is 3264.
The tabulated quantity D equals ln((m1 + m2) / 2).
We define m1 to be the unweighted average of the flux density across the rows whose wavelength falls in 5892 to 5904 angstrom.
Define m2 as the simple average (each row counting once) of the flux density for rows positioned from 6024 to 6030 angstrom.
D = 4.04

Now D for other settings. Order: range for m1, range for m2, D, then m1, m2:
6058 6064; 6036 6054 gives 4.05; 57.7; 57.6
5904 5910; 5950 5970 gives 4.07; 58.3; 58.4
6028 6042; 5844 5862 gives 4.07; 57.8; 58.8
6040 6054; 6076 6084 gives 4.05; 57.5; 57.0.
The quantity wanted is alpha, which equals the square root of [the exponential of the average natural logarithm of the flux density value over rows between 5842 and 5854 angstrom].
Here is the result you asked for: 7.70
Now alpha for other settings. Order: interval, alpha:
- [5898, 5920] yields 7.61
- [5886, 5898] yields 7.34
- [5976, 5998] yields 7.62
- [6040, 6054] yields 7.58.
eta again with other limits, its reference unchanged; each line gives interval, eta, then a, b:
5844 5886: 3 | -0.016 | 0.010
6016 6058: 2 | 0.008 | 0.006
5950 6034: 0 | 0.000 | 0.007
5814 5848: 13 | -0.047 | 0.013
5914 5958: 6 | -0.010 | 0.004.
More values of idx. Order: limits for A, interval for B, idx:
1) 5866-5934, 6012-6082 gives 0.005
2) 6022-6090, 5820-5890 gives 0.115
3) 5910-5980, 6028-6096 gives 0.014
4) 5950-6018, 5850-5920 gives -0.011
